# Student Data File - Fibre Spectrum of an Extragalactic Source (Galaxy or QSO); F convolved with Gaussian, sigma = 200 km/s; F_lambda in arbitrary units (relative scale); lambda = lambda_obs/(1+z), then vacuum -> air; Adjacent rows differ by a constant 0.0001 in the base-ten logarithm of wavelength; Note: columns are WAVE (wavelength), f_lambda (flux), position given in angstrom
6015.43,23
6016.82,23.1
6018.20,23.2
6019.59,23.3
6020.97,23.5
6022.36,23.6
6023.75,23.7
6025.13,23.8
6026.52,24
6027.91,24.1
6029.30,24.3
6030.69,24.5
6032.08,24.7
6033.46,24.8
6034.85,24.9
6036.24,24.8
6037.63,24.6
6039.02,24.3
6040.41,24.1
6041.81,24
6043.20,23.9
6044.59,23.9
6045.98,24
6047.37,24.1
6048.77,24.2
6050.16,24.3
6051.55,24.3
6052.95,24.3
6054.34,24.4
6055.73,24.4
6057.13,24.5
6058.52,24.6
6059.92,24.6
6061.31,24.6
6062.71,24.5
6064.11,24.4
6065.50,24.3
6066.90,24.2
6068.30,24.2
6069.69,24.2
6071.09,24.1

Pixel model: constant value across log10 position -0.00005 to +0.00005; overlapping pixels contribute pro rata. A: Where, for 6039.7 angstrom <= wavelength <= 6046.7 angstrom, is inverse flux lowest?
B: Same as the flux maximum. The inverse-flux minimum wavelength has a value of 6040.41 angstrom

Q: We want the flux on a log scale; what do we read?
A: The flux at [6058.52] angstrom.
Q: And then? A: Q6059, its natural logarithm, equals 3.203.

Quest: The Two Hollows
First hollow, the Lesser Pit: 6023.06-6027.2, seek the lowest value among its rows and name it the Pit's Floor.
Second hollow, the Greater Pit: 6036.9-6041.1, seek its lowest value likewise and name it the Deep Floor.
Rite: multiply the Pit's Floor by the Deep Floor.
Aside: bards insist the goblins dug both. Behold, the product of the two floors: 571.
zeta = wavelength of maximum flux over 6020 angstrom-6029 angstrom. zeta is 6027.91 angstrom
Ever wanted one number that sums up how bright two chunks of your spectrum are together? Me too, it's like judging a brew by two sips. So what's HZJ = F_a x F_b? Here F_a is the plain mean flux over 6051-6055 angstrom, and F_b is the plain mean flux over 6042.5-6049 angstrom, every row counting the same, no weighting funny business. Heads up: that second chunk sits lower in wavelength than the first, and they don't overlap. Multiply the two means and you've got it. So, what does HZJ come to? 584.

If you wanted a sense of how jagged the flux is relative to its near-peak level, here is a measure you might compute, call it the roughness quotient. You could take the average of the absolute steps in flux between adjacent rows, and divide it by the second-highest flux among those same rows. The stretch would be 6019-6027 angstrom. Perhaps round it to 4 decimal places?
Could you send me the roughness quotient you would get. 0.0059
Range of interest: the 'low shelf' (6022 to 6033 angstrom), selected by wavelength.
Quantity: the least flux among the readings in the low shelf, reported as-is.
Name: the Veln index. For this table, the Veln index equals 23.6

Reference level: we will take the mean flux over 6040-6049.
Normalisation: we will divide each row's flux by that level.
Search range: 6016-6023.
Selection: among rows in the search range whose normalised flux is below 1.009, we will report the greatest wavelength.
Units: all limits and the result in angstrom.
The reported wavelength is 6022.36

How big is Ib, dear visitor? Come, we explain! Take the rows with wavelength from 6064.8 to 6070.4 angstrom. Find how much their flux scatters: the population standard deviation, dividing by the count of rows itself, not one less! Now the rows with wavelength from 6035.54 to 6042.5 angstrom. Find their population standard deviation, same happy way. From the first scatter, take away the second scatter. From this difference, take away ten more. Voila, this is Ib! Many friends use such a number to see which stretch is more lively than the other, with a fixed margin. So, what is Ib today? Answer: -10.3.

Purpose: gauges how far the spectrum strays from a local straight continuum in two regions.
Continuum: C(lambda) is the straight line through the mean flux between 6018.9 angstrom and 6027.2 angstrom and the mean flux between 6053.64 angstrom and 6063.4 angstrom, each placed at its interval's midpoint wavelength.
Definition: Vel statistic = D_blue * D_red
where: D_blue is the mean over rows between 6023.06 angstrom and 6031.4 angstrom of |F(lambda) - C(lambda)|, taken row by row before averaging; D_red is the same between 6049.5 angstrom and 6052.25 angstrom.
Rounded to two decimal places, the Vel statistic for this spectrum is 0.01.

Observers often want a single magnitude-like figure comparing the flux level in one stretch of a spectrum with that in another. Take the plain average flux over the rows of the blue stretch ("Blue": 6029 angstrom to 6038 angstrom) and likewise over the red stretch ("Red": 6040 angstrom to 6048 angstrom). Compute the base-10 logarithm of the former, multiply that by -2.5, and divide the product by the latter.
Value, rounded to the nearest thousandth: -0.145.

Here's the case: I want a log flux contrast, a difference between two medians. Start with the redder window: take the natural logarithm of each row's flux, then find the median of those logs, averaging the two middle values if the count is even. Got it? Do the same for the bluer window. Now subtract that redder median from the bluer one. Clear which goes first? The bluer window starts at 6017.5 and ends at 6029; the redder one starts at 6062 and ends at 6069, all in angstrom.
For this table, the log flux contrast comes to -0.027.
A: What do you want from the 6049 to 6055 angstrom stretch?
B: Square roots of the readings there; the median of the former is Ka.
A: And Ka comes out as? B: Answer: 4.93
